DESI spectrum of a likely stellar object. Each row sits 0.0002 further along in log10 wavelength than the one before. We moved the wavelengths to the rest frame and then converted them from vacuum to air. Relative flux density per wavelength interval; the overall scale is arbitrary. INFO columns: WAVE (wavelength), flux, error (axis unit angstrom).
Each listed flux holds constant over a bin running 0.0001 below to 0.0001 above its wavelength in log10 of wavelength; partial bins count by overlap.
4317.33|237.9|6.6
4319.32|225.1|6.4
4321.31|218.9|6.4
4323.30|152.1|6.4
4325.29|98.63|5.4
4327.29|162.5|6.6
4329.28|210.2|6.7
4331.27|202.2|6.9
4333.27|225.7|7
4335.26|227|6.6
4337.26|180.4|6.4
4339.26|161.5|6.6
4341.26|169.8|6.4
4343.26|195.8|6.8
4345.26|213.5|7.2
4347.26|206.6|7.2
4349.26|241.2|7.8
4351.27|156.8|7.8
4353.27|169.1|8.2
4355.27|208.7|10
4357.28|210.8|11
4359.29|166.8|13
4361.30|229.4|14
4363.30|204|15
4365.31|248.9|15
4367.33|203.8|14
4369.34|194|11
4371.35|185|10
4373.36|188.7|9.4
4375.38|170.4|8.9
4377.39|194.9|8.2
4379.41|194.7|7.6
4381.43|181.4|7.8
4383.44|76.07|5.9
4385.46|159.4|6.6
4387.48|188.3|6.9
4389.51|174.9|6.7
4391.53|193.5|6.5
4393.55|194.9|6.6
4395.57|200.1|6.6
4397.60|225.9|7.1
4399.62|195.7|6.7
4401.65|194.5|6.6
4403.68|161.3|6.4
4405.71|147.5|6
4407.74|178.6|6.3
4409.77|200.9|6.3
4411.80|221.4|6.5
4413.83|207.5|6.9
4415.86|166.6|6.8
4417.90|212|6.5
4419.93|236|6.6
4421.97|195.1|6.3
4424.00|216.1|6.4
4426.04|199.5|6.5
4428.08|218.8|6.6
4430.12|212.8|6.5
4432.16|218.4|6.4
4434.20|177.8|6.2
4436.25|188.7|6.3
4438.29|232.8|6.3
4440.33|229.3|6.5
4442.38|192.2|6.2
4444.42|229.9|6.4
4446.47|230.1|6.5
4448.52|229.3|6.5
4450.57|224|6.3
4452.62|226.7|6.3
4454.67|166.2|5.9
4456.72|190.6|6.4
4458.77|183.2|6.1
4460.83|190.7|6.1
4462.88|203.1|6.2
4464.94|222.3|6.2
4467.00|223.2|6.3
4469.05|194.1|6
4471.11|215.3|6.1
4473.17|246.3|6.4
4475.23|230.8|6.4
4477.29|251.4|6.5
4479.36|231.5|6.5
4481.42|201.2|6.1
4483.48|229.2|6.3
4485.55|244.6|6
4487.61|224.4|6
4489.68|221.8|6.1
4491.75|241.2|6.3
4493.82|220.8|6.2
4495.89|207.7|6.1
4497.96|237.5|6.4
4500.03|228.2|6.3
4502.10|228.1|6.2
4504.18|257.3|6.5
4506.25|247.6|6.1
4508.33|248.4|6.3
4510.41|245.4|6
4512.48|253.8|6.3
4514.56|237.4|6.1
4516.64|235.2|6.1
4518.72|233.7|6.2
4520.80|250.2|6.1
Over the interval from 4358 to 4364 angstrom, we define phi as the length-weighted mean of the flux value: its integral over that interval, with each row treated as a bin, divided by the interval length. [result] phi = 201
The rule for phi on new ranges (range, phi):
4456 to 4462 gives 188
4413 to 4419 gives 196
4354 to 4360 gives 196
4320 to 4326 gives 163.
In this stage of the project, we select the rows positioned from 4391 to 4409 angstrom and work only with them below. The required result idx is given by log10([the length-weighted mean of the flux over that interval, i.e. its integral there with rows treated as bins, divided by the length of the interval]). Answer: 2.27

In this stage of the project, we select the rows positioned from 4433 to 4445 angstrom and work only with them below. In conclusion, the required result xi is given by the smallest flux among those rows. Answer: 177.8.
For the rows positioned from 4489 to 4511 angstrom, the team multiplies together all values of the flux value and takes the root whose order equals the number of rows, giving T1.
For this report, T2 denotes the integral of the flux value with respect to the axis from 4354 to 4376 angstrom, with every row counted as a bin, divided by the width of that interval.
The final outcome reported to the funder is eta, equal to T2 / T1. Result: 0.86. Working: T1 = 234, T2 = 201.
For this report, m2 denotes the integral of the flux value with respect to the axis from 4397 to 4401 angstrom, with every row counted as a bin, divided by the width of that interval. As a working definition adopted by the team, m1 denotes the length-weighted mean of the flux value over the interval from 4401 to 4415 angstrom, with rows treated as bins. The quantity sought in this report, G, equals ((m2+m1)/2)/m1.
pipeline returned 1.06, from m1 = 187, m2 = 208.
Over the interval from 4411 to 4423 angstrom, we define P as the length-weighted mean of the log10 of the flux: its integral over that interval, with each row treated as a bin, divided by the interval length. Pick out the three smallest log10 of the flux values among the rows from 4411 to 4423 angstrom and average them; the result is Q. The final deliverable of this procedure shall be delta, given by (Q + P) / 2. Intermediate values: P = 2.31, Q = 2.28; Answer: 2.29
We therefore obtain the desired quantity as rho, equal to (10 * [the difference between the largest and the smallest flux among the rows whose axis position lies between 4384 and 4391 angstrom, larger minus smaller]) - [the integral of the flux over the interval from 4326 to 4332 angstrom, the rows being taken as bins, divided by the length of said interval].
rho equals 102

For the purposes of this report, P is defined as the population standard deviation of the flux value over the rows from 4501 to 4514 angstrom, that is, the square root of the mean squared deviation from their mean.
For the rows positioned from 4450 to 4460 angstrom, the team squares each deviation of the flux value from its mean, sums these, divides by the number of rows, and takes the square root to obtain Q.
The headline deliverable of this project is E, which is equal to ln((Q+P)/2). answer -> 2.8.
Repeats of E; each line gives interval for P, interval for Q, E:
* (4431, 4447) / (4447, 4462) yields 3.1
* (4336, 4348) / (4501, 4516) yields 2.6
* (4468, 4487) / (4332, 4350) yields 3.1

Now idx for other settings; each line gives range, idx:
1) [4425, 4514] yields 2.34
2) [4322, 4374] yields 2.29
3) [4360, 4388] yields 2.27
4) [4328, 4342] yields 2.29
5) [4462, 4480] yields 2.35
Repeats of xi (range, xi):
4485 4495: 220.8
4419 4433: 195.1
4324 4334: 98.63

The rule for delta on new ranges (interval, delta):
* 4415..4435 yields 2.28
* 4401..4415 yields 2.24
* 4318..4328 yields 2.17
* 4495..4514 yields 2.36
